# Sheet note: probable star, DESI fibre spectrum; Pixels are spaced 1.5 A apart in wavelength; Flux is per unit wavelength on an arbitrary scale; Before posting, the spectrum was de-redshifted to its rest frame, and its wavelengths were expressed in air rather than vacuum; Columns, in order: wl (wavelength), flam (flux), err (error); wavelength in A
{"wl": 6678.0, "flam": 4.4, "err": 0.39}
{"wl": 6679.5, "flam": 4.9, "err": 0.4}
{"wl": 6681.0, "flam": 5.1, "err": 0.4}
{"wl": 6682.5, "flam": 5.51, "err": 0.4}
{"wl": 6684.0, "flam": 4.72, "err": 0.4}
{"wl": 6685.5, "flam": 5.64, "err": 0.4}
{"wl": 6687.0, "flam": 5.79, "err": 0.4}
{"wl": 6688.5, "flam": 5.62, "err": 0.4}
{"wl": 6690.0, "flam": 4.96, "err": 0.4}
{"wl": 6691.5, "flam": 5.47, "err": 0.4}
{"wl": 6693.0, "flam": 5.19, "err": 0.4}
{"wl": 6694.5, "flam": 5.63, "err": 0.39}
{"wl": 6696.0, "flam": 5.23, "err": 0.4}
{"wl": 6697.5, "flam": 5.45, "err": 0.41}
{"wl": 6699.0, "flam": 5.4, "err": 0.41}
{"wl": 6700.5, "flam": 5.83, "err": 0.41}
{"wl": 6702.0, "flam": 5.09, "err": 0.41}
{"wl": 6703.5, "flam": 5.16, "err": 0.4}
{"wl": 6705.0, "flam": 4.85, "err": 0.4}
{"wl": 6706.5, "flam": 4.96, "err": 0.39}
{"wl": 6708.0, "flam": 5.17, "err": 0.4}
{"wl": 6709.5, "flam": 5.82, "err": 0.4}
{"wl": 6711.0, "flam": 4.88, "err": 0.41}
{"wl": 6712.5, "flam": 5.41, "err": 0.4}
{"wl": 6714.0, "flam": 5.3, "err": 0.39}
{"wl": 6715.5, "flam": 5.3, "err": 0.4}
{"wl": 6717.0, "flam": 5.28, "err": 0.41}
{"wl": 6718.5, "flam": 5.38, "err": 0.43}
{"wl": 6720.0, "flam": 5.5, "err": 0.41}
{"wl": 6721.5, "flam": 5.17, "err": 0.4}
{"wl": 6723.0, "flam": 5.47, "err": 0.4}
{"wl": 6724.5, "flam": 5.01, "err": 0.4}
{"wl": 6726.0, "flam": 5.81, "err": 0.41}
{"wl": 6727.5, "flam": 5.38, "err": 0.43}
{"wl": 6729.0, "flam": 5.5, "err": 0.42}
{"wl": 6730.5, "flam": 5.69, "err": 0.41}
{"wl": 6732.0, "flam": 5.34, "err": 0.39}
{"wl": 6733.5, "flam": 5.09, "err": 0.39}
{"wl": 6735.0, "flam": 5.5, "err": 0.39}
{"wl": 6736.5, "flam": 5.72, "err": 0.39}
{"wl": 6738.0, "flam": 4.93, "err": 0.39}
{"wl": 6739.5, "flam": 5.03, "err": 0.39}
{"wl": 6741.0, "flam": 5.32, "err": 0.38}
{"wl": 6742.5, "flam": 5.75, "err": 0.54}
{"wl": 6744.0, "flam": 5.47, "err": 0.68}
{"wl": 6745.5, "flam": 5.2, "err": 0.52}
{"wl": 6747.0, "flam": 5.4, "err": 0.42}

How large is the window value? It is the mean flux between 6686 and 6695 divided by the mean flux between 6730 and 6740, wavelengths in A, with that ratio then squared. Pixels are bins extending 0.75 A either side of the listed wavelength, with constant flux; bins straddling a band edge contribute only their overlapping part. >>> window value 1.04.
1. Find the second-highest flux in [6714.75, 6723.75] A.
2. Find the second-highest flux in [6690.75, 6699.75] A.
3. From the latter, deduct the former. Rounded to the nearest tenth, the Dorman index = 0.0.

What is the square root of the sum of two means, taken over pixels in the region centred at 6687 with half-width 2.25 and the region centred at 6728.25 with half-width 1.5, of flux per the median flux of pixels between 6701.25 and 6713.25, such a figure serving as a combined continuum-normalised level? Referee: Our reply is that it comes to 1.47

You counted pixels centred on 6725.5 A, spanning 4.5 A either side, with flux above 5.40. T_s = 3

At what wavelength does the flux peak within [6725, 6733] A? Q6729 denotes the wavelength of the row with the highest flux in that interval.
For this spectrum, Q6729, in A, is 6726.0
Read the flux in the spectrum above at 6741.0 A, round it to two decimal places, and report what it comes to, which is 5.32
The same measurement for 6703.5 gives 5.16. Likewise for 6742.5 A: 5.75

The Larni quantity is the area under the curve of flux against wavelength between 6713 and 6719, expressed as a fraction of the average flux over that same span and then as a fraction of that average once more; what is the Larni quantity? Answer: 1.13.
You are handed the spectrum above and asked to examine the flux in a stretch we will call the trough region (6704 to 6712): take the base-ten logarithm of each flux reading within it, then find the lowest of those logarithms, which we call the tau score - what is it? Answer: 0.686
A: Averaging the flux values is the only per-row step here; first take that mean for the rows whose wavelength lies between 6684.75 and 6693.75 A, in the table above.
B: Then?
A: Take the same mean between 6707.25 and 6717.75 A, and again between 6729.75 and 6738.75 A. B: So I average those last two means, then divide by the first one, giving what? 0.98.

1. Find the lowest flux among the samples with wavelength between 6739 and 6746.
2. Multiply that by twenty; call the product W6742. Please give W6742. 101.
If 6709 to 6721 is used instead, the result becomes 98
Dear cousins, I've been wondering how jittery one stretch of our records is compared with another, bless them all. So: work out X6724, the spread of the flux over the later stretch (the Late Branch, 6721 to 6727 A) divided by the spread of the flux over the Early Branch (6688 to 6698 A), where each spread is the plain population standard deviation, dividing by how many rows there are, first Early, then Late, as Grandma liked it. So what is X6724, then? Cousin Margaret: 1.3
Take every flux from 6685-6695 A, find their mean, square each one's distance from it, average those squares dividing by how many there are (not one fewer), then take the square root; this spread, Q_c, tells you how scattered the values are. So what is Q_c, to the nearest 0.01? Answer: 0.27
